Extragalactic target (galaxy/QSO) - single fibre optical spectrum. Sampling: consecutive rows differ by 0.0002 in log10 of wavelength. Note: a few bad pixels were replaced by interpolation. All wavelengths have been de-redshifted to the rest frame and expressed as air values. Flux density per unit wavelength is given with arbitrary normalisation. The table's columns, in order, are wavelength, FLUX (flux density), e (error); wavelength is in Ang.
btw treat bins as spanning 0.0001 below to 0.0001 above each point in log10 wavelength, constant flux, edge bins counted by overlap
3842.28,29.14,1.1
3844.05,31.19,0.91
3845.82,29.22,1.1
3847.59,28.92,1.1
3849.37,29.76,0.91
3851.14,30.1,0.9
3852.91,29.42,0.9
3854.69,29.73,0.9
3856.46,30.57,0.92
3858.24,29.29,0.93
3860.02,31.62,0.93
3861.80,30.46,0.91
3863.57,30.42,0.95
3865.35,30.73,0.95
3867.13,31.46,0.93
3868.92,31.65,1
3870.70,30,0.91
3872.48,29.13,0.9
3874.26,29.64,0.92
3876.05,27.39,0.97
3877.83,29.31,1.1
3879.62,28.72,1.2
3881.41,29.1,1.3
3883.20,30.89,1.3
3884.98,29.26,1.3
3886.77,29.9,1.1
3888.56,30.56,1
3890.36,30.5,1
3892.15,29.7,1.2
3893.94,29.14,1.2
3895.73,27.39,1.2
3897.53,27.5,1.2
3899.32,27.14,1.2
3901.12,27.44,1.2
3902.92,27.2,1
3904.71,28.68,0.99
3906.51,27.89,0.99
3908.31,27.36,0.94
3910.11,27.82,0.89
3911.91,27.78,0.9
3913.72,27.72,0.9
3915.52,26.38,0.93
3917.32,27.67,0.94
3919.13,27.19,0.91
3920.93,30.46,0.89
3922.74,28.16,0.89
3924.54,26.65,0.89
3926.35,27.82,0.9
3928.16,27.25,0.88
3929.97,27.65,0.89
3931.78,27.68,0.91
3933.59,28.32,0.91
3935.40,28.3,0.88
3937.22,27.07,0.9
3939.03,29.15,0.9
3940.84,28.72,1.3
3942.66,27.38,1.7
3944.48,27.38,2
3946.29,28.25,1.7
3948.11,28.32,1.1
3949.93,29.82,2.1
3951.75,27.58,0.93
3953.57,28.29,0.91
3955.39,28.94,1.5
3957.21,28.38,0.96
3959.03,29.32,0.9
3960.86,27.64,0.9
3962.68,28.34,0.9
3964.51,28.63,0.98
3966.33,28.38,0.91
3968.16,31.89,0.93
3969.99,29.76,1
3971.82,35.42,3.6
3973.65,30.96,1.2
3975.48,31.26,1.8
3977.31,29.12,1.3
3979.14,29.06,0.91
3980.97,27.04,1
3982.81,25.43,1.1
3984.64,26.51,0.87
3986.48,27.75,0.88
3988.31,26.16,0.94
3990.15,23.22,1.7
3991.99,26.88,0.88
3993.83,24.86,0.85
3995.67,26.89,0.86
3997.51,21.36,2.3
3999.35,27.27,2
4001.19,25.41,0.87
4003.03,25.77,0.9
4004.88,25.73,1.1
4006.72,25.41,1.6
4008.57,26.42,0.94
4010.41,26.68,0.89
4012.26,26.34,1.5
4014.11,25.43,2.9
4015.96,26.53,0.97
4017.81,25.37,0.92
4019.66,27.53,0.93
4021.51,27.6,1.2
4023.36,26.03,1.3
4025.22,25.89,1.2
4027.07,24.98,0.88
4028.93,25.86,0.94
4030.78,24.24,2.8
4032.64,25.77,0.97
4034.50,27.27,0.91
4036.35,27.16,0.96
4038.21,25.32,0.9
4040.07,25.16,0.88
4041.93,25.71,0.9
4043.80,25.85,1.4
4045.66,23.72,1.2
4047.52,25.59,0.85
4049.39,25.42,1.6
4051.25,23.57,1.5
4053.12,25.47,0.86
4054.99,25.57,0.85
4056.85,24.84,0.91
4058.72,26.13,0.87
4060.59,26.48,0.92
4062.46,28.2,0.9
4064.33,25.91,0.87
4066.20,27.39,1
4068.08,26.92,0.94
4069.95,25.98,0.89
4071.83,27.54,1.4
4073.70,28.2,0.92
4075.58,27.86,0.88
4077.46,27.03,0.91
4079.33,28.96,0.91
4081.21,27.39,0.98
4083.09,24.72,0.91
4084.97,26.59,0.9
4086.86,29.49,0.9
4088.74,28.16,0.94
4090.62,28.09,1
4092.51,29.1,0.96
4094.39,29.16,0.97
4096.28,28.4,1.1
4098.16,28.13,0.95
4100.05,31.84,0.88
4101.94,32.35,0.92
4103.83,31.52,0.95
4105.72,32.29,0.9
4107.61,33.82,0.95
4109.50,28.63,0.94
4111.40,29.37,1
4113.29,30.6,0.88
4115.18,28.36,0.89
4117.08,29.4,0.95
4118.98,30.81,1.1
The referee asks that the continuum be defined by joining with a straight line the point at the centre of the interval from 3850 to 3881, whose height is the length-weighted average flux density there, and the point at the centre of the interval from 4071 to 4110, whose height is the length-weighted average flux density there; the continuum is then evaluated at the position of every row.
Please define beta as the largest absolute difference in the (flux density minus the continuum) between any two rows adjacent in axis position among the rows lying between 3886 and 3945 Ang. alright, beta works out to 3.3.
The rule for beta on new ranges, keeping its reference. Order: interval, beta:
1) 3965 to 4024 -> 5.9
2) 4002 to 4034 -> 2.2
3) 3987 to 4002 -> 5.9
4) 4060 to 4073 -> 2.3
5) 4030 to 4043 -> 1.8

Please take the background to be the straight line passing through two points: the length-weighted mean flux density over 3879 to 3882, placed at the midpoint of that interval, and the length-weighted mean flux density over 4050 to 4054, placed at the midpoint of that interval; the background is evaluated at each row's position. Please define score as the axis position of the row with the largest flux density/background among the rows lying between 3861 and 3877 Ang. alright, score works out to 3868.92 Ang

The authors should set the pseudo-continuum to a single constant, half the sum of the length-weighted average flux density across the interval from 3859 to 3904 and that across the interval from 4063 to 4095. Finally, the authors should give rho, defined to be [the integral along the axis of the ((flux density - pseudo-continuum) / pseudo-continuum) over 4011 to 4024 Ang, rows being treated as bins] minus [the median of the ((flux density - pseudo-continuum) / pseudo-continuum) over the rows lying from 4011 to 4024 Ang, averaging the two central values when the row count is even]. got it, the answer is -0.9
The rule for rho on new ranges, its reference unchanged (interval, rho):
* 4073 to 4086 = -0.5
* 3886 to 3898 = 0.3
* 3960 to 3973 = 0.7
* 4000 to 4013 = -1.0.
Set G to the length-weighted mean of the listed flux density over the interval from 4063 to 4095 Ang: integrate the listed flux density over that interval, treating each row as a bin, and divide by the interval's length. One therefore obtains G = 28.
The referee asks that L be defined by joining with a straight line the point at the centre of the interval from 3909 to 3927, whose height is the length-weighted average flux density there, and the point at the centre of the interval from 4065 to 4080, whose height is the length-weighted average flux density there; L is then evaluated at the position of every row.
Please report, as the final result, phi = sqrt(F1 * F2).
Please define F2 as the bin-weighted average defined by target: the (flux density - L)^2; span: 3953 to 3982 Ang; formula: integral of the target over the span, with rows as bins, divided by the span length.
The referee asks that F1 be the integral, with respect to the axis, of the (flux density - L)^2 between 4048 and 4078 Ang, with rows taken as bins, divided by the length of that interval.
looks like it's 4.5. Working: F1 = 2.7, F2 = 7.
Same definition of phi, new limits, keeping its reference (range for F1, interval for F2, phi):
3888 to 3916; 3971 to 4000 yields 3.8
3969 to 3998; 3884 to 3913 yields 4.3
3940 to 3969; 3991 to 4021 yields 3.0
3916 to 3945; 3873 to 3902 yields 1.6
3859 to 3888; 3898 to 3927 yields 2.1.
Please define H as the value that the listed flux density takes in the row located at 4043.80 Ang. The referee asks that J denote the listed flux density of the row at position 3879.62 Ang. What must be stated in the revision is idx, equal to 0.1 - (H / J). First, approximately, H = 25.85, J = 28.72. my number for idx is -0.80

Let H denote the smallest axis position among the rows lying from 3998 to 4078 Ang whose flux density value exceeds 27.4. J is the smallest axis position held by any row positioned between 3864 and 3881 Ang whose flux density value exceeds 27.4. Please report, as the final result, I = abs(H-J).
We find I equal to 154.3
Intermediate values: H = 4019.66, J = 3865.35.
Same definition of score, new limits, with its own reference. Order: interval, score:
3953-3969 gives 3968.16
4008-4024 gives 4021.51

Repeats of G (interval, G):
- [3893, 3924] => 28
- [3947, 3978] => 30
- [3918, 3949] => 28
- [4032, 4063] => 26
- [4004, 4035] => 26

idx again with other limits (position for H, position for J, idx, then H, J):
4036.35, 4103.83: -0.76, 27.16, 31.52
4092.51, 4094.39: -0.90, 29.1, 29.16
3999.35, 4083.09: -1.00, 27.27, 24.72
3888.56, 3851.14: -0.92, 30.56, 30.1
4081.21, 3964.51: -0.86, 27.39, 28.63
